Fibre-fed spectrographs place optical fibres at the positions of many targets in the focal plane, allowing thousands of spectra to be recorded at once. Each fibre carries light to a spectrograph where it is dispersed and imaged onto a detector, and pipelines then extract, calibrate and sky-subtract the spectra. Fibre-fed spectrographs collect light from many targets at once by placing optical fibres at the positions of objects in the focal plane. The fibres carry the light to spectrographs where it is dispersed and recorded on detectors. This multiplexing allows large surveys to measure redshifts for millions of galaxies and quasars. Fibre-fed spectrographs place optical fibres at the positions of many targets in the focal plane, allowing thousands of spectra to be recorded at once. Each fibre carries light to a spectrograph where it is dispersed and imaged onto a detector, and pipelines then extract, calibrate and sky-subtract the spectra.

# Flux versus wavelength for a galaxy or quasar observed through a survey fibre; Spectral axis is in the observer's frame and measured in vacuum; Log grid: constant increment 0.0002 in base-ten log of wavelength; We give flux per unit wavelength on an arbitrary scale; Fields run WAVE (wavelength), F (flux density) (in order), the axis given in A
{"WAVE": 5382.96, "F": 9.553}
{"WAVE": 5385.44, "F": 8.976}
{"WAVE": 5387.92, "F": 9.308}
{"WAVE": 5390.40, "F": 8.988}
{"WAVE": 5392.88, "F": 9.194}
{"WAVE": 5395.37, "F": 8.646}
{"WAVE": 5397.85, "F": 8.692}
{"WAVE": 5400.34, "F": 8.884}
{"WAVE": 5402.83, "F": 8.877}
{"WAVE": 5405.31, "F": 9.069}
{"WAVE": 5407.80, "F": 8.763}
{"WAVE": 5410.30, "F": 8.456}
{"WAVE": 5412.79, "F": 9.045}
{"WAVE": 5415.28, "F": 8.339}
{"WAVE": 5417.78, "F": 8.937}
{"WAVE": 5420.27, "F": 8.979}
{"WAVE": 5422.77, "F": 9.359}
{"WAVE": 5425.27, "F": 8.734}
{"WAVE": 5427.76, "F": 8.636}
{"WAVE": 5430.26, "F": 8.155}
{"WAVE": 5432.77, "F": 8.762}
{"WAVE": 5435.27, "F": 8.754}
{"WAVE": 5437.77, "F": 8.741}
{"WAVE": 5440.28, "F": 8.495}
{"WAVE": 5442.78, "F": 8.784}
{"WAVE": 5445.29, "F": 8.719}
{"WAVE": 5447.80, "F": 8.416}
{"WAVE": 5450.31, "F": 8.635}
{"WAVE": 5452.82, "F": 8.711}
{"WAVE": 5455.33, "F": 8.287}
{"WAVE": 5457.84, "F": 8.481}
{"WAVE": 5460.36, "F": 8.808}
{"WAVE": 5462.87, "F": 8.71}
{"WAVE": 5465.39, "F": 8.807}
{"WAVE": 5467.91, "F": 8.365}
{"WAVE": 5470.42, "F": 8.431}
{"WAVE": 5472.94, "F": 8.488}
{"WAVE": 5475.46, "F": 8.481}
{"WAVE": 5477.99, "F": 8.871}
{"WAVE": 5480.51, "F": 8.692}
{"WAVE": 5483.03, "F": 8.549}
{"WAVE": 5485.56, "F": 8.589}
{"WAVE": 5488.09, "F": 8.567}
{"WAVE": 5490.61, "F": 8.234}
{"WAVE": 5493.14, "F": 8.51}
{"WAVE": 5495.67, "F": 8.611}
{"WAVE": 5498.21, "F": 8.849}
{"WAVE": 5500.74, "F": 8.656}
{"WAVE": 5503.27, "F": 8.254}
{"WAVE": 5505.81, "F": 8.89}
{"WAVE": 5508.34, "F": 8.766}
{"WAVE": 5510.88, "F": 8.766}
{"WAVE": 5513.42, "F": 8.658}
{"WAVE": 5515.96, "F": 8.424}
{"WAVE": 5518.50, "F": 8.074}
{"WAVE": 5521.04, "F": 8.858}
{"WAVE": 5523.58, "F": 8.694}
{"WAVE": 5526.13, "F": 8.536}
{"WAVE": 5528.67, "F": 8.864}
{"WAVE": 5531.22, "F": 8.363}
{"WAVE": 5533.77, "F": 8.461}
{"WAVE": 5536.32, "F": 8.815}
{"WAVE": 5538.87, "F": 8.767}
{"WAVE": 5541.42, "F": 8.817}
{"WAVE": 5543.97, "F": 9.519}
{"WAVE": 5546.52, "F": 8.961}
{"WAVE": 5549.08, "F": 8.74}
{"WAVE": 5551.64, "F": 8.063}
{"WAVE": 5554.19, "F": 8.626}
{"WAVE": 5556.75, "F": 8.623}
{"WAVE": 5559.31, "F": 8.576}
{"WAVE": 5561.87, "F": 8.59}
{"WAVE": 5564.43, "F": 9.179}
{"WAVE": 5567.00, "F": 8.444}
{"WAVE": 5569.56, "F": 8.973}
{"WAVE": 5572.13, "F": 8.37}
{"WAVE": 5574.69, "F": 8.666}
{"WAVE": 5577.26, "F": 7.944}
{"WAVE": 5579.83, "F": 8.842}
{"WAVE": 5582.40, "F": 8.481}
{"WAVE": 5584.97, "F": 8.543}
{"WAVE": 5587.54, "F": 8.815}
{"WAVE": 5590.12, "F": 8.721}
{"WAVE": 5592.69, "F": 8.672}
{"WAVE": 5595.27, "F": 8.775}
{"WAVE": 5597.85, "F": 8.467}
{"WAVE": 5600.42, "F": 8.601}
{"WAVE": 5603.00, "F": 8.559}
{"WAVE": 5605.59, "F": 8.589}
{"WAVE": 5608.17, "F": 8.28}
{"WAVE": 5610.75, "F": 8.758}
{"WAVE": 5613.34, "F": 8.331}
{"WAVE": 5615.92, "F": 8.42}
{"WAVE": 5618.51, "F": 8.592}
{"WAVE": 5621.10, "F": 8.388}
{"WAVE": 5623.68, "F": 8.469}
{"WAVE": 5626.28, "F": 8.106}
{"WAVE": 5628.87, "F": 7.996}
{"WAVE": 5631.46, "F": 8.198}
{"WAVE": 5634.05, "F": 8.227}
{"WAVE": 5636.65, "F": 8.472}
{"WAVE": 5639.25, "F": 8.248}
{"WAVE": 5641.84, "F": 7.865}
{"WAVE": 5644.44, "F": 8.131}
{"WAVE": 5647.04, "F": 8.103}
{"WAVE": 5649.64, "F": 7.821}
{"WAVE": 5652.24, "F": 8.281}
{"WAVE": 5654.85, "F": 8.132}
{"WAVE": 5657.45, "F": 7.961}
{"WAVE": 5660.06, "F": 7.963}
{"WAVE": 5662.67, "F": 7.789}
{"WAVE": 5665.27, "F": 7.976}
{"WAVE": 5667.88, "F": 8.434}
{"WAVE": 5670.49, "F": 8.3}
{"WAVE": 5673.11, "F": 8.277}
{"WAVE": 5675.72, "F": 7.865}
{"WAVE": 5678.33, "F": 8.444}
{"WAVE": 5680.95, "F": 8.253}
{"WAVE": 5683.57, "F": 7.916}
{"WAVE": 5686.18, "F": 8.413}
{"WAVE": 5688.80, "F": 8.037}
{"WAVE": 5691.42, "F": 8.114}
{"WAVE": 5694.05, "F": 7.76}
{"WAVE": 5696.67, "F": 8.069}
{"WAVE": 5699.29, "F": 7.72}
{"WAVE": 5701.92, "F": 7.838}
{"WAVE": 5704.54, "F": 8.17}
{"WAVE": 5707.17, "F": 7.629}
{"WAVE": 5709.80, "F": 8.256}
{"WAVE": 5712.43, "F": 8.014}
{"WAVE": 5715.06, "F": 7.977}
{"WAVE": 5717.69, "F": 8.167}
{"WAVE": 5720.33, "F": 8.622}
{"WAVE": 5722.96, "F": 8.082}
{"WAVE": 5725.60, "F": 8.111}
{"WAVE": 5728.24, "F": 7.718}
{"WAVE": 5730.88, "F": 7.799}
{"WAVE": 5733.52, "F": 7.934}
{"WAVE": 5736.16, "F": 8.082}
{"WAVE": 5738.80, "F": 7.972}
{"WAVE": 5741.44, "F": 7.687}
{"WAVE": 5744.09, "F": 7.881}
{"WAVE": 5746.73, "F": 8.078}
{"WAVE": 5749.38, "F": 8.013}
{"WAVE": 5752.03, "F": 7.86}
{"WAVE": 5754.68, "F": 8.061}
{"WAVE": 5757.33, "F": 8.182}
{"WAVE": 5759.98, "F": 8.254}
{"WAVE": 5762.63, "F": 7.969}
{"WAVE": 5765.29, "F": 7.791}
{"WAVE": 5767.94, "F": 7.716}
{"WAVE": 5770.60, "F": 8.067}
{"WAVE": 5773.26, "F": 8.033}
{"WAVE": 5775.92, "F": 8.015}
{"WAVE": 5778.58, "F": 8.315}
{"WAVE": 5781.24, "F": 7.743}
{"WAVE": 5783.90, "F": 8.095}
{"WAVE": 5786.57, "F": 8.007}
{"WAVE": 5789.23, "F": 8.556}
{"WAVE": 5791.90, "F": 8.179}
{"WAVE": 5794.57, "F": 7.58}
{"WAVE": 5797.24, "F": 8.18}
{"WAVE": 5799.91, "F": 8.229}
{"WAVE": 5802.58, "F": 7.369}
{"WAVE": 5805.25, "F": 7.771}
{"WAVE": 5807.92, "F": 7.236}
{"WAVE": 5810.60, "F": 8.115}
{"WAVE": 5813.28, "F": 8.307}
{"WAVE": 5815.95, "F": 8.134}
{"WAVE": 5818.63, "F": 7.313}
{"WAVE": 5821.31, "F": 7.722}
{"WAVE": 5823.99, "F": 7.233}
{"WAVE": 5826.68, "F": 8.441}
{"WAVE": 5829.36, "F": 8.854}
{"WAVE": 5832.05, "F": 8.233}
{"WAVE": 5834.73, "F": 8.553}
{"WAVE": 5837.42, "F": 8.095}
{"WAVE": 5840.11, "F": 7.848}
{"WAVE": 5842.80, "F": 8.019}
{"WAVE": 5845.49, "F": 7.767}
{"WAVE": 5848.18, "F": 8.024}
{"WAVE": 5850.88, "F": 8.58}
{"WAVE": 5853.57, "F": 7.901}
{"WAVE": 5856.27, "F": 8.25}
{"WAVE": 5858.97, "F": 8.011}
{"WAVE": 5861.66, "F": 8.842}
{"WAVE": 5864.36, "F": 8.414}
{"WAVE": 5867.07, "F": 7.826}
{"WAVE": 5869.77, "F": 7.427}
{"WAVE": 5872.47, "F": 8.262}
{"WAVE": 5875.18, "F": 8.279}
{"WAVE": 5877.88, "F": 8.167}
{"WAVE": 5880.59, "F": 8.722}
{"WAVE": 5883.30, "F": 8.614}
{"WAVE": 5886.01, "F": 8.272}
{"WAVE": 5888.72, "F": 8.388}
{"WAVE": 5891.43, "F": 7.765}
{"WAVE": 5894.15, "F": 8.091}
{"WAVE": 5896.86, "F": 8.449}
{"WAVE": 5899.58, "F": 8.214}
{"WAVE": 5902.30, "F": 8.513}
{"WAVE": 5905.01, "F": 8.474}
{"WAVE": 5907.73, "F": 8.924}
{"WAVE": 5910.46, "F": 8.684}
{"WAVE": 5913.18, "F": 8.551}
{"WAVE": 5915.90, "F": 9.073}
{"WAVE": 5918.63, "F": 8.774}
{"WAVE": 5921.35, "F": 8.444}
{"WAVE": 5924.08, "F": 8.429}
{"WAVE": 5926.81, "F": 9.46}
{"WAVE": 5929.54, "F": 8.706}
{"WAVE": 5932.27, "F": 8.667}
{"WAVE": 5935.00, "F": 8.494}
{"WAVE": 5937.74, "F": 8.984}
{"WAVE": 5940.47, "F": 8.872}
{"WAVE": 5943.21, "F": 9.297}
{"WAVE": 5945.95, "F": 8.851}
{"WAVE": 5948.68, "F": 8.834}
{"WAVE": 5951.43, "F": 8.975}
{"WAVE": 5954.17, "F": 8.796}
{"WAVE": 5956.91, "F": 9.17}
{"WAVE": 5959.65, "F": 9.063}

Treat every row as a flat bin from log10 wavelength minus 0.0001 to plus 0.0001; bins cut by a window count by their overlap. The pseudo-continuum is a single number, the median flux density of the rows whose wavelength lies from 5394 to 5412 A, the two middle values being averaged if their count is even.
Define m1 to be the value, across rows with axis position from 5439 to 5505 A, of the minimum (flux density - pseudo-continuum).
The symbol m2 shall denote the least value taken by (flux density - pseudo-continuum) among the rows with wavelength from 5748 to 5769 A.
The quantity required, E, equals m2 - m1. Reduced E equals -0.52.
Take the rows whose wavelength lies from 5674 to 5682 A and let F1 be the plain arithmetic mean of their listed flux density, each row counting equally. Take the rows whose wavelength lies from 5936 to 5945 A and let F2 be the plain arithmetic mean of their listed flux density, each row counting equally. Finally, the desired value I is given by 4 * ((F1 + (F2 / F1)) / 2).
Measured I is 18.6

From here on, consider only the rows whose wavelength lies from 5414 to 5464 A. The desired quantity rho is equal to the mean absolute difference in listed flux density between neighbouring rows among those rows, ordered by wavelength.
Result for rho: 0.27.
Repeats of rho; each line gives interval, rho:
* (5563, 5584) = 0.59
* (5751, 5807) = 0.30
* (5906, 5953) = 0.32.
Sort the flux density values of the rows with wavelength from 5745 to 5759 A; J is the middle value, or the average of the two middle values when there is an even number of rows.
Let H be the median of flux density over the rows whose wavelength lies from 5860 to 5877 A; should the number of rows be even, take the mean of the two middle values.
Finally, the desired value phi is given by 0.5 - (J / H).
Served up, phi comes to -0.47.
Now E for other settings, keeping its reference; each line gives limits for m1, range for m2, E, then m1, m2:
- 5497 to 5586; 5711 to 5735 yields -0.23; -0.82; -1.0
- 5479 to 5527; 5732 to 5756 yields -0.39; -0.69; -1.1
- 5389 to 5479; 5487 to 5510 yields 0.08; -0.61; -0.5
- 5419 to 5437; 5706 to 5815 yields -0.92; -0.61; -1.5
